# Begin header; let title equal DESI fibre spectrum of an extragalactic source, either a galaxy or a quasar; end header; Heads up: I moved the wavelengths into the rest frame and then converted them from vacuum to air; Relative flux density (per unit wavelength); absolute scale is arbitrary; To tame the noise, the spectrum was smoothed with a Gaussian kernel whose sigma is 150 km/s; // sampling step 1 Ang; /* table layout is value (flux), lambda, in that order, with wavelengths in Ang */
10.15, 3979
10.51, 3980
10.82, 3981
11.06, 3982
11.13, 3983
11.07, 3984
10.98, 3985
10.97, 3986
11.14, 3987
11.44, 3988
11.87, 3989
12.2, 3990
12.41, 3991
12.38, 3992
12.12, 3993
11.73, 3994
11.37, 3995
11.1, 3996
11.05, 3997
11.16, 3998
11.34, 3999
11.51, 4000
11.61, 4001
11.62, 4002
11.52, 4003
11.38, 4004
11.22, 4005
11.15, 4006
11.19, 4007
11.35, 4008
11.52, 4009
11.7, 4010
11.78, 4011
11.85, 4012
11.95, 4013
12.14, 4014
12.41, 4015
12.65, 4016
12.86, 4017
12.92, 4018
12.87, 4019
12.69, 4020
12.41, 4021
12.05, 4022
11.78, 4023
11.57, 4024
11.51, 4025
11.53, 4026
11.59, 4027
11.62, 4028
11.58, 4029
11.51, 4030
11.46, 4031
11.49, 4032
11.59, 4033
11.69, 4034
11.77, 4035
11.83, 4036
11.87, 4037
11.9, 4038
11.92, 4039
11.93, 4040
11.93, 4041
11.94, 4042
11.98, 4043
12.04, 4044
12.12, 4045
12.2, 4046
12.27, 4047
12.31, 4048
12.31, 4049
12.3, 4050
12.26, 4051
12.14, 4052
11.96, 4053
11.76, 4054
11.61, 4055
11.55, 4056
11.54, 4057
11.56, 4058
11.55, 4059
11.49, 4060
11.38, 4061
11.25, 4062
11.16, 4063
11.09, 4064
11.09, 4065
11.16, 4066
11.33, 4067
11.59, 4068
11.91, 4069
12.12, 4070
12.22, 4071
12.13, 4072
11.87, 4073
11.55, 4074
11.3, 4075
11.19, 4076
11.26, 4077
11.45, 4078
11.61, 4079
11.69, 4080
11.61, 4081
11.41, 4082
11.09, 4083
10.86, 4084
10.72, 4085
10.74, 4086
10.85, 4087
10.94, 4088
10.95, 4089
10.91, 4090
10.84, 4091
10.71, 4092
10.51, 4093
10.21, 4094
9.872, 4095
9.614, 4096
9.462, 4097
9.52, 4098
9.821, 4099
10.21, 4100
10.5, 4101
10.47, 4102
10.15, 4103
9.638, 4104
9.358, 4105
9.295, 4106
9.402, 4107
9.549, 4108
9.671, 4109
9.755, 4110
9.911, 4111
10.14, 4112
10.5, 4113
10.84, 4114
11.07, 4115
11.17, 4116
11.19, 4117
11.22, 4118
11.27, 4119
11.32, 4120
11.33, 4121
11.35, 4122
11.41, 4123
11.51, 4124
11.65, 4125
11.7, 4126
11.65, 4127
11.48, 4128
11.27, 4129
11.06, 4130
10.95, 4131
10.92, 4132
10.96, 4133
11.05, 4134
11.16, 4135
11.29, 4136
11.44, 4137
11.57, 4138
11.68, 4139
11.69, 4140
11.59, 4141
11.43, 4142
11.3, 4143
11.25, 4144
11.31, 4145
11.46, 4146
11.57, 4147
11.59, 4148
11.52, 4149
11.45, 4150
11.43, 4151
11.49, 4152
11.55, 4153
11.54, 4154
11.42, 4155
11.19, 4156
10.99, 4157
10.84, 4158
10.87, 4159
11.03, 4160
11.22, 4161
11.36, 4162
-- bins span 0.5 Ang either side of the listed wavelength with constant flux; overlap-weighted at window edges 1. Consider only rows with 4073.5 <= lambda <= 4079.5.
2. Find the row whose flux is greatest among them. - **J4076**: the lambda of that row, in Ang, 4079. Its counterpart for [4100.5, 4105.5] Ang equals 4101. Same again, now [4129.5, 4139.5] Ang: 4139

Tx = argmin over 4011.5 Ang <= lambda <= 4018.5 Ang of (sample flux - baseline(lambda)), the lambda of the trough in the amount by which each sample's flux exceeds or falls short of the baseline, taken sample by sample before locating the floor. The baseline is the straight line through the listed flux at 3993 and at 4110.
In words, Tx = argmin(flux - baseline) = 4012 Ang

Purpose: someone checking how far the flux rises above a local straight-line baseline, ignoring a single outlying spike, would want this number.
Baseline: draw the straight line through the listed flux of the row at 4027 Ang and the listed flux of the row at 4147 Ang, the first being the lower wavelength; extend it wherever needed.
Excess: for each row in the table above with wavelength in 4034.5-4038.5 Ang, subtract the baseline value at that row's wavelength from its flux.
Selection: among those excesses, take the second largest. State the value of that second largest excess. 0.28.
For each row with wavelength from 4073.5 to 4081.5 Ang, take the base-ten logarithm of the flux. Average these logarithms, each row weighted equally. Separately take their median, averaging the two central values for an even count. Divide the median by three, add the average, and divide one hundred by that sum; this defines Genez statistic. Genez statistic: 70.8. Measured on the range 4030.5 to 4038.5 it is 70.2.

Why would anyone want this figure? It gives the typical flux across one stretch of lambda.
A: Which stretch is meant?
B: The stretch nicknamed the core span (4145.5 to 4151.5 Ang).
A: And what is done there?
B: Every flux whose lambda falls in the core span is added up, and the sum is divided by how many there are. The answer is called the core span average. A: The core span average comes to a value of 11.5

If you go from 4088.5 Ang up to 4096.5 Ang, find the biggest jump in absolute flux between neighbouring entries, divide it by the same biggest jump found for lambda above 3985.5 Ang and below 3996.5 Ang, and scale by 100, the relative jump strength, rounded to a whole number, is 79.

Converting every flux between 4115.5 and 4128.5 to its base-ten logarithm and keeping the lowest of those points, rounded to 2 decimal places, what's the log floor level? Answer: 1.05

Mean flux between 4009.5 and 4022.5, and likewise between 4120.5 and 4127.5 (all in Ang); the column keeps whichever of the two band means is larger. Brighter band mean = 12.3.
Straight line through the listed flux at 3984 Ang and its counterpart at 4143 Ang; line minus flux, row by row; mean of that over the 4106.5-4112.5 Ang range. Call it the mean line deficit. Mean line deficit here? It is 1.5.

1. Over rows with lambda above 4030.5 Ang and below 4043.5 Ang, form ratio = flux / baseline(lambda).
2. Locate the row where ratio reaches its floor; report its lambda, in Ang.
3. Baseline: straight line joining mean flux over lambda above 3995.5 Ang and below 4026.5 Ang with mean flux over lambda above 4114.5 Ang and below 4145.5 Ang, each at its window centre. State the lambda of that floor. 4031 Ang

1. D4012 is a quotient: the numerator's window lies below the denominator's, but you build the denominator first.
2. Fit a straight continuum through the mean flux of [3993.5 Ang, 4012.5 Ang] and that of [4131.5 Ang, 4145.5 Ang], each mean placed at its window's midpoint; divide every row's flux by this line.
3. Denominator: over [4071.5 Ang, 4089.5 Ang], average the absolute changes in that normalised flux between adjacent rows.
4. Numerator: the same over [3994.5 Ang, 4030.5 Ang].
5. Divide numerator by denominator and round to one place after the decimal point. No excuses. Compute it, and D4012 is 0.9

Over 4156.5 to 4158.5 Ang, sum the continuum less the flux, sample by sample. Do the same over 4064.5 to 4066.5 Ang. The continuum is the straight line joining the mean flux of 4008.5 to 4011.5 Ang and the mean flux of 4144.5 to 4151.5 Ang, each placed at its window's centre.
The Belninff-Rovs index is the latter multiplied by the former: 1.0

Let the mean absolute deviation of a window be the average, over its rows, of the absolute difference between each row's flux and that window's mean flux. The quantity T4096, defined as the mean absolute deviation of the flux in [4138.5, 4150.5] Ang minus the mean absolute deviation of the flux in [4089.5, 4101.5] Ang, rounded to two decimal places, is -0.32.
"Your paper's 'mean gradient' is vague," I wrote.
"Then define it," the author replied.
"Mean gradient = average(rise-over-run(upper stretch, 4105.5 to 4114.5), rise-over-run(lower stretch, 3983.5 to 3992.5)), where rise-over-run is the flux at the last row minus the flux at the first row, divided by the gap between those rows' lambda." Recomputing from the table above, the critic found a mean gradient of 0.178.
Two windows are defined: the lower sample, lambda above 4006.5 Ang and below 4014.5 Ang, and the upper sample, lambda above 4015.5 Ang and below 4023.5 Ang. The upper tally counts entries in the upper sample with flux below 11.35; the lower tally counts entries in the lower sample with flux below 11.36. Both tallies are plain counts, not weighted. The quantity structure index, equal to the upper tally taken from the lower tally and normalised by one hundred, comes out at 0.020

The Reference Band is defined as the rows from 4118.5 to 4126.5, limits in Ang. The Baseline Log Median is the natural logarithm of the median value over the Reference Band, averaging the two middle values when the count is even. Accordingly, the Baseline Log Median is 2.43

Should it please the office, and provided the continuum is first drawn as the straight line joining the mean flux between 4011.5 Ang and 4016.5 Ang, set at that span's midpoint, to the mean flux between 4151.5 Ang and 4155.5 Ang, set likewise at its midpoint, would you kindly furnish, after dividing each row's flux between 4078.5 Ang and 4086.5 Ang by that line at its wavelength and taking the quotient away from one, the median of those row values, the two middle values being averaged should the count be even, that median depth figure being 0.051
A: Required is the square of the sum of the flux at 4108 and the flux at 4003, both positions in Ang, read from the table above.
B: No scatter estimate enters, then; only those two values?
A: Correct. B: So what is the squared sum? 444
